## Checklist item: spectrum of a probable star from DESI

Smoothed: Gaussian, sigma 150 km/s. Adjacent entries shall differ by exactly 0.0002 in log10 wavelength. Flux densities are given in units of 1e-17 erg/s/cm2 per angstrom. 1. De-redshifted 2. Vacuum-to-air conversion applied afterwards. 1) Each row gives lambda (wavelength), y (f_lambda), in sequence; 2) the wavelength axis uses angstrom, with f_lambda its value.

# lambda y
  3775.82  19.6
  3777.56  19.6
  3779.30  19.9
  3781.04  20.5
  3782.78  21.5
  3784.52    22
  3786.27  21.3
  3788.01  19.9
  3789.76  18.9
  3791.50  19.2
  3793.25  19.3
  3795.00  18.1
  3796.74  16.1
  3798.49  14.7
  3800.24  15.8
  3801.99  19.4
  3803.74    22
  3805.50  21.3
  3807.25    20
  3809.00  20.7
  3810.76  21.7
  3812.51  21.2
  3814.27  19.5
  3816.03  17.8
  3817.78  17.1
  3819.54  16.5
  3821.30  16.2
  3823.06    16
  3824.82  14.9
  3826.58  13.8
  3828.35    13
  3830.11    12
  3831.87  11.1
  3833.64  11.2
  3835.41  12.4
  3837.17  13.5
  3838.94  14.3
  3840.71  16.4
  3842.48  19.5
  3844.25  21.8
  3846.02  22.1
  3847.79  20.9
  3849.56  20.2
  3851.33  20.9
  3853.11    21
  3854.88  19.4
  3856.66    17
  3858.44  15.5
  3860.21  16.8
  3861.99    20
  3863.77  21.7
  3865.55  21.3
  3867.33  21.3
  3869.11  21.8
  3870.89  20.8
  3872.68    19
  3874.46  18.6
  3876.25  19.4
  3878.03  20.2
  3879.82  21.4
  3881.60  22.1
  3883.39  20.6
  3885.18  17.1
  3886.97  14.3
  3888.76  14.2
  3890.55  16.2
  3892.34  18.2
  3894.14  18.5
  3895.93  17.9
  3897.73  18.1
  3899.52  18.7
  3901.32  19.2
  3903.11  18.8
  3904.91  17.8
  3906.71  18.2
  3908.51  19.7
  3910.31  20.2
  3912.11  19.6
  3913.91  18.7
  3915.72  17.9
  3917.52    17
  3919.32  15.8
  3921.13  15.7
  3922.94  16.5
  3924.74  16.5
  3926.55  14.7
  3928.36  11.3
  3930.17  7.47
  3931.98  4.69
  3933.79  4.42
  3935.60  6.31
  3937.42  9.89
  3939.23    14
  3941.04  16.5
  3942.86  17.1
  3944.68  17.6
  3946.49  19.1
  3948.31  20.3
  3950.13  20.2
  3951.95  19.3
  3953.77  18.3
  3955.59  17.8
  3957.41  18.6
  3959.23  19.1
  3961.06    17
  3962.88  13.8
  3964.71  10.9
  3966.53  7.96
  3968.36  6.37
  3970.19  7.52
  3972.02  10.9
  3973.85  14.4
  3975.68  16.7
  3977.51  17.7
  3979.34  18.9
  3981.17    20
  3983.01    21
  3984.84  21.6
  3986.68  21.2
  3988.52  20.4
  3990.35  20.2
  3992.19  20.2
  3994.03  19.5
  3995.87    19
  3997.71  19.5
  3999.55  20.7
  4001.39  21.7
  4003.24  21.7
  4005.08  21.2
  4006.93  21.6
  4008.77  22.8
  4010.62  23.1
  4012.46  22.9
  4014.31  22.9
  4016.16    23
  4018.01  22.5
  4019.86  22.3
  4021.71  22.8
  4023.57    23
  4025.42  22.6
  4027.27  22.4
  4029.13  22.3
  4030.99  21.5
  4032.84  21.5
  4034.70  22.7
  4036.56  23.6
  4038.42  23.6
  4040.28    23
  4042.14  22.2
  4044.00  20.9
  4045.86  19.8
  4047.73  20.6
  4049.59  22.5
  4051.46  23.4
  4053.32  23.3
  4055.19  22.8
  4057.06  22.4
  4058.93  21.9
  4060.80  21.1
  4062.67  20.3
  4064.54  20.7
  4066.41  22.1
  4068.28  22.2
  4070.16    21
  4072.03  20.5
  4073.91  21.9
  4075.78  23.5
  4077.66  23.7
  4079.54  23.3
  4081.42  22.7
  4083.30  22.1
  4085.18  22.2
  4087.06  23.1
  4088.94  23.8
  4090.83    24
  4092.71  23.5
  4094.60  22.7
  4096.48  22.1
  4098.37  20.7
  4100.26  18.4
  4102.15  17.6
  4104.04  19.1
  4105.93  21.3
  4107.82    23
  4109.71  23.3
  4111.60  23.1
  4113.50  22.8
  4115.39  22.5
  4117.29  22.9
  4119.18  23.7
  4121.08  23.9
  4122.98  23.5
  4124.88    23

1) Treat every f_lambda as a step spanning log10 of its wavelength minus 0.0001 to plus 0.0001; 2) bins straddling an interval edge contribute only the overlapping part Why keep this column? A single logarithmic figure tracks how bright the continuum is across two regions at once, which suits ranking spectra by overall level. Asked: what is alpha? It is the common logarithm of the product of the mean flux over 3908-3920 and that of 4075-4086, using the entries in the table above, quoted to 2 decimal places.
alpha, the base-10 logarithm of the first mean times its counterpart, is 2.63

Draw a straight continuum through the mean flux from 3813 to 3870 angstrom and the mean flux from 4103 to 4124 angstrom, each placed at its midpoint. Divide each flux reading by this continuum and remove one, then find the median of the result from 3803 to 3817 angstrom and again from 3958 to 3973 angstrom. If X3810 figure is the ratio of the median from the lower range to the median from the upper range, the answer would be -0.5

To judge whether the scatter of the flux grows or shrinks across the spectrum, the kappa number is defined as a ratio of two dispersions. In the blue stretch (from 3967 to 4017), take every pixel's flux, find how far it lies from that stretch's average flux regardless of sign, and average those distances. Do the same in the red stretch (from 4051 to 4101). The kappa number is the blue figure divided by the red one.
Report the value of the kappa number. 3.1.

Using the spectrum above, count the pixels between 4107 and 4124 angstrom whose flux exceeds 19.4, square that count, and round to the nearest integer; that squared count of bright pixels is 81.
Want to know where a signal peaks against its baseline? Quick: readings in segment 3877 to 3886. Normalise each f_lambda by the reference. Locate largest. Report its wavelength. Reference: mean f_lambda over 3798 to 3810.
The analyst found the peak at 3881.60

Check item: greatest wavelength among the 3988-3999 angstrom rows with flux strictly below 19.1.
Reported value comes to 3995.87 angstrom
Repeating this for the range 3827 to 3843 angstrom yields 3840.71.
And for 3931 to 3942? 3941.04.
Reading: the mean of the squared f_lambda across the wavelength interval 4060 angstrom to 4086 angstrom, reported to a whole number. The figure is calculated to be 483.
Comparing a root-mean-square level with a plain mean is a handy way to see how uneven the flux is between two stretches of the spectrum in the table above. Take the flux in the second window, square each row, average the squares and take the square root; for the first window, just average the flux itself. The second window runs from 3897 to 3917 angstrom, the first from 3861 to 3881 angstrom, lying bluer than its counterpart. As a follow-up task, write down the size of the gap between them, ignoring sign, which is 1.7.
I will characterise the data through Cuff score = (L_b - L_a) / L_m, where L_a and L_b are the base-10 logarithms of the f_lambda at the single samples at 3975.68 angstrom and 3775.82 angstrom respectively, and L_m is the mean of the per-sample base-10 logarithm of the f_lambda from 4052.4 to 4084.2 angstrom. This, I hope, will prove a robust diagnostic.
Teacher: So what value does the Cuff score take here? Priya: 0.05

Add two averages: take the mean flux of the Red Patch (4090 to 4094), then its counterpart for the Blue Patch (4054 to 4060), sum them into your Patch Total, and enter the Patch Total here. 46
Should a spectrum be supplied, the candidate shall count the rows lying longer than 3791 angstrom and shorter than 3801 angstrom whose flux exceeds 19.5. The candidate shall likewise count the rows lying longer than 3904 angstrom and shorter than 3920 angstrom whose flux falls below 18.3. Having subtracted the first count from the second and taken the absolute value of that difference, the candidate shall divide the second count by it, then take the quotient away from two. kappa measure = 1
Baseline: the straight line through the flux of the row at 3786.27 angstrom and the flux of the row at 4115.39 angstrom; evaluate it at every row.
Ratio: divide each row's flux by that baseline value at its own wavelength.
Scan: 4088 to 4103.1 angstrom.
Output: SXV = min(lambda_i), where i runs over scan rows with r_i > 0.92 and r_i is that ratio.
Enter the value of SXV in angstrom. 4088.94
